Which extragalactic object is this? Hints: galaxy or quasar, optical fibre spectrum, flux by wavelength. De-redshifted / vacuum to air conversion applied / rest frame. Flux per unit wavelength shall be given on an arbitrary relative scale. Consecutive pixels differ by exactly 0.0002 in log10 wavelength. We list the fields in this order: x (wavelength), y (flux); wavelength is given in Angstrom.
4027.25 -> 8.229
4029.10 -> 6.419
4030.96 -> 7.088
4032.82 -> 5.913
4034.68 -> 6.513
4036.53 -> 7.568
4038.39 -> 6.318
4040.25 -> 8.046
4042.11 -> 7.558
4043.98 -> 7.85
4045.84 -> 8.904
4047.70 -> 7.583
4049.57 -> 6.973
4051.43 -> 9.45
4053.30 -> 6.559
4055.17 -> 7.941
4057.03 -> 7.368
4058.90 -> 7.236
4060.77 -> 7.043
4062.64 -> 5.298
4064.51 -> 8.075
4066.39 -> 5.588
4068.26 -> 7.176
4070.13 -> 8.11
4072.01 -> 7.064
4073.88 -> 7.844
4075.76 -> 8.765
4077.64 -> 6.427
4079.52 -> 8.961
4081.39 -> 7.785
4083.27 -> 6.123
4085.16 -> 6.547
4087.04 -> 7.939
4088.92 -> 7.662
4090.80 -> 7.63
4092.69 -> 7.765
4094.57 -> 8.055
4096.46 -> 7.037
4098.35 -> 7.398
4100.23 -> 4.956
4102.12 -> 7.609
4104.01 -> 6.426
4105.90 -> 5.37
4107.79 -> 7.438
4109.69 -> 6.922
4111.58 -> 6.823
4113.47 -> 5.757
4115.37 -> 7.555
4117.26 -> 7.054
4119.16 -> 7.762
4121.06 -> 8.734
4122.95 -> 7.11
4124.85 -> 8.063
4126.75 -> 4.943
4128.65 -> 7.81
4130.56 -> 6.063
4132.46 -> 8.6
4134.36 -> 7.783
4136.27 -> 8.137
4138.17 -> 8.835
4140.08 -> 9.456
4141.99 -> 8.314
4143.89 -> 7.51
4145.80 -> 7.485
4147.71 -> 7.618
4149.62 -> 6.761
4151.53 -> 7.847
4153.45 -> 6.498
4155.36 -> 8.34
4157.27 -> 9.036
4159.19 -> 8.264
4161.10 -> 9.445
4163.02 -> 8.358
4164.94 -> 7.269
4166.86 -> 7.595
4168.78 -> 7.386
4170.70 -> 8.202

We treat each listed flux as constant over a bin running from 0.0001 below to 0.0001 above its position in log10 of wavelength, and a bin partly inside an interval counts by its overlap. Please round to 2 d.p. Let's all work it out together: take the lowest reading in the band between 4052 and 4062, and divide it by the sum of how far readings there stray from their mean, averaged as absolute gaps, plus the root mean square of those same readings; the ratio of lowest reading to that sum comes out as 0.86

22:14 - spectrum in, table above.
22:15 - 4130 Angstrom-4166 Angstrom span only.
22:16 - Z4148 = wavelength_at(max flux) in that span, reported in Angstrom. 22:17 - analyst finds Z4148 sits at 4140.08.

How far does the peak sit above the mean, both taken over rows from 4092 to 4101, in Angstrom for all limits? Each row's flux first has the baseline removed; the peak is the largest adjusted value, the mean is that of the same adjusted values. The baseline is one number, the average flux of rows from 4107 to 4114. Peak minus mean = 1.0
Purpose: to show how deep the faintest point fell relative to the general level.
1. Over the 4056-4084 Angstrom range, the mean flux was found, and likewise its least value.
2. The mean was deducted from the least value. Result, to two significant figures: -2.0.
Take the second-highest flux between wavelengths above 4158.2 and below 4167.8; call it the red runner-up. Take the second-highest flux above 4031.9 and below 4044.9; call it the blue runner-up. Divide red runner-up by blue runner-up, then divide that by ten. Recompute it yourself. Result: 0.106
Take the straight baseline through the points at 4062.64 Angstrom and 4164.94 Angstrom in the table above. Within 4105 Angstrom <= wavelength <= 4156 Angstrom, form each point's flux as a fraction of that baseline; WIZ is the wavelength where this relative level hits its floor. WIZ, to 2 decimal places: 4126.75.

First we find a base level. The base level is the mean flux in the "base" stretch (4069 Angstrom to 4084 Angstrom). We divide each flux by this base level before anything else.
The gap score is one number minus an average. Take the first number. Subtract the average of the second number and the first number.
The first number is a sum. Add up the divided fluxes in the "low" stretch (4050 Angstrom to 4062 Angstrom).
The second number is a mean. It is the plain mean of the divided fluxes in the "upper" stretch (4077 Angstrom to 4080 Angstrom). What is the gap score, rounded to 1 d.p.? 2.5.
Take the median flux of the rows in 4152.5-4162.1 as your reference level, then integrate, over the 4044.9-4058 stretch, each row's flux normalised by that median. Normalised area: 12.3 Angstrom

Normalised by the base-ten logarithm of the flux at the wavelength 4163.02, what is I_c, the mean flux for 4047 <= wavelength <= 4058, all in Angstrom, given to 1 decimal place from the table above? 8.3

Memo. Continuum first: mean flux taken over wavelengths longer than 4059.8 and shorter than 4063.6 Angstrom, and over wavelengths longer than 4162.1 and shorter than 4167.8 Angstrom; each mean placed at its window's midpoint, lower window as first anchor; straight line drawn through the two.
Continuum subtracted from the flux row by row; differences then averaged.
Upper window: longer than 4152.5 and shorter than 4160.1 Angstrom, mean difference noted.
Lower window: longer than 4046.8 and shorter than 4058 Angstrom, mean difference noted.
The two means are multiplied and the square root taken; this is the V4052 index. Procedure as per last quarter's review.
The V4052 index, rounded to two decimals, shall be 0.83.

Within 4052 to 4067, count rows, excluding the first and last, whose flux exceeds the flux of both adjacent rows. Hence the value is 2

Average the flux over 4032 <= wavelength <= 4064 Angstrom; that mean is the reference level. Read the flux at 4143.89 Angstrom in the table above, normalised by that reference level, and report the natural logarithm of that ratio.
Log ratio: 0.03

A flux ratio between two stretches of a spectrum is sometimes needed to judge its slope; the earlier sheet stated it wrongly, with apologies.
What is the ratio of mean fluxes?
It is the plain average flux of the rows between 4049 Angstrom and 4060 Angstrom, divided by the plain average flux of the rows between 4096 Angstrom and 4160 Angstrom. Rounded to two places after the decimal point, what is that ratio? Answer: 1.03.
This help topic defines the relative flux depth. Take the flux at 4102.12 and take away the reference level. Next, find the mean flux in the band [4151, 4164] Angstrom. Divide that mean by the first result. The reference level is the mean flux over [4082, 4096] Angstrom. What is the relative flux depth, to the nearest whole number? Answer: 37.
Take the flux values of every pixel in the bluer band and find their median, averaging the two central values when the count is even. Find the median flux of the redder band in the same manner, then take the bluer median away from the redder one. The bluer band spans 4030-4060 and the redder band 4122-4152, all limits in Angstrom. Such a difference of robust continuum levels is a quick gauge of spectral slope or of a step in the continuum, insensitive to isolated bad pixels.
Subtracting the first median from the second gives 0.33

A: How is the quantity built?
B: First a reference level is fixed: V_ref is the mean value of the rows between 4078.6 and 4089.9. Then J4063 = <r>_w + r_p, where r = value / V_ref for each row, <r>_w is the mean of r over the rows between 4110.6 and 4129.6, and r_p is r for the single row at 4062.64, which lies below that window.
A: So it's 1.66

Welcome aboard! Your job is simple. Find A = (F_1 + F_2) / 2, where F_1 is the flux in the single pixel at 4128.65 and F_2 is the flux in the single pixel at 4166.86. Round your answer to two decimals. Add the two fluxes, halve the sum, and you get 7.70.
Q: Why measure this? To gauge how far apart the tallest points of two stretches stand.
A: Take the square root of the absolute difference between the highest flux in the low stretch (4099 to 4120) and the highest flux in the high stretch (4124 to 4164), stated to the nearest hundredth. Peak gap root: 1.30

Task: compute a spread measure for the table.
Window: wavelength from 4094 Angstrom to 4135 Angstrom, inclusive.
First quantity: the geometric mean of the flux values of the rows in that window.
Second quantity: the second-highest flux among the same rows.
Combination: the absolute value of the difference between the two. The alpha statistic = 1.6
